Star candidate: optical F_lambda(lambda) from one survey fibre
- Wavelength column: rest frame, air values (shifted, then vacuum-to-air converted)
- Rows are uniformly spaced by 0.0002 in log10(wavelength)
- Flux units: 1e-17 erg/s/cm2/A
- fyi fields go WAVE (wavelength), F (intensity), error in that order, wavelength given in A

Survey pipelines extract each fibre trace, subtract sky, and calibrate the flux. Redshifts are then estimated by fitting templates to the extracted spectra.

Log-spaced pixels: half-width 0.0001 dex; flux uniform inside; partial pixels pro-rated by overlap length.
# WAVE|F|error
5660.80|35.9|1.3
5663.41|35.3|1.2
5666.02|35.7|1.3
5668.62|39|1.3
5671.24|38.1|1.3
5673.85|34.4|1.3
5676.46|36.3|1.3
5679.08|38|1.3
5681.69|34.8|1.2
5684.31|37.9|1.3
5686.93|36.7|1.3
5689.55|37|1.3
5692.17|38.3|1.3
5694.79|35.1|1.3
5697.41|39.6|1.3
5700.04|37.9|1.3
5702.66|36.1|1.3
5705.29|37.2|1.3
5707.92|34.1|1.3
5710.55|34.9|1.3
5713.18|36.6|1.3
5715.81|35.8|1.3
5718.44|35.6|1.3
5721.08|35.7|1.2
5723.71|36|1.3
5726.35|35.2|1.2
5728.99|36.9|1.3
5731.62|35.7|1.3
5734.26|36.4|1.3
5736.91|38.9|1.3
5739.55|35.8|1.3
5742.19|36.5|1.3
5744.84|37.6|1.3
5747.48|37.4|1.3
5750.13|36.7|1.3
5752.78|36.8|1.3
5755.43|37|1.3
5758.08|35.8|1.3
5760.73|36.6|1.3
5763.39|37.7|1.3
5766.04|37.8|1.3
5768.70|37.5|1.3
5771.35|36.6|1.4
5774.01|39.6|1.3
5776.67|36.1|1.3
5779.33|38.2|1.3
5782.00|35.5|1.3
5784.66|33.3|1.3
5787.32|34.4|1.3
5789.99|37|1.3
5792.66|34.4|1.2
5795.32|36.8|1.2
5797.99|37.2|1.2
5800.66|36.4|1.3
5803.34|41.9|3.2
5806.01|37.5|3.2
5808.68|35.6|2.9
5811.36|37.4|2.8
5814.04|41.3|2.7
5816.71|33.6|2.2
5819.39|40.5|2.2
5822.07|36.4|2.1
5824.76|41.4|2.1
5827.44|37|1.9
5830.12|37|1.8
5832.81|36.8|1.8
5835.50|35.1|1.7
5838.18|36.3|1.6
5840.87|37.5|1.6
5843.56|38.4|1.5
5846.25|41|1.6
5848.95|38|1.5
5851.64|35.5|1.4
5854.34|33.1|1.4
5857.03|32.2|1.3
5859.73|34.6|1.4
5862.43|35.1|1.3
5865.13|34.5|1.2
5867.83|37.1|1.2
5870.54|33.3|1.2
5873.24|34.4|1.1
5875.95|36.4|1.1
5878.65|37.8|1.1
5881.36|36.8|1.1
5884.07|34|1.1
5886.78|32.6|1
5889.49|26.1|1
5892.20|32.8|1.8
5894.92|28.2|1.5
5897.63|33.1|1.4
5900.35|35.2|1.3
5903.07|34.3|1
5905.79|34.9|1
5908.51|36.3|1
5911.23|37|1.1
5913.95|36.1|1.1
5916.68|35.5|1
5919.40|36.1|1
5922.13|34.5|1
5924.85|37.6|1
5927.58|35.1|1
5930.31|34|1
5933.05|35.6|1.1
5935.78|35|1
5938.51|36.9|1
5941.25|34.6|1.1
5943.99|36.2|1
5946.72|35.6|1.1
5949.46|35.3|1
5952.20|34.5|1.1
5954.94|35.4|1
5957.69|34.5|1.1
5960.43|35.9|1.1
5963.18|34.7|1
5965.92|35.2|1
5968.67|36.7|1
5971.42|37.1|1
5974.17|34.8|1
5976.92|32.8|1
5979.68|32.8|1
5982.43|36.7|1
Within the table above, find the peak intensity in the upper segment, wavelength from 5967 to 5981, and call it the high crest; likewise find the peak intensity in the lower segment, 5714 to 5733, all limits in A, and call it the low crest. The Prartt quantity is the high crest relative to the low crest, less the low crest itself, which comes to -35.9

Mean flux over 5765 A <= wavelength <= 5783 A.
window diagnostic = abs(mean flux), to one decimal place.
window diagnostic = 37.3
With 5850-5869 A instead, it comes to 34.6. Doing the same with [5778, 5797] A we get 35.7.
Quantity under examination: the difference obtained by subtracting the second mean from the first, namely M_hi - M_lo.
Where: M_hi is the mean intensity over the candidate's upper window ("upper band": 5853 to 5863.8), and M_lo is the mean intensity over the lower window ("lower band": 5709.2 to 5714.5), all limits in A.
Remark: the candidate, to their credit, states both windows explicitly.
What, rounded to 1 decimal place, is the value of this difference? -2.0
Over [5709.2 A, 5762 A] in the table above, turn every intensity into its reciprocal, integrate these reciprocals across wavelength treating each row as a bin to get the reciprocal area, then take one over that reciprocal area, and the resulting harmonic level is 0.69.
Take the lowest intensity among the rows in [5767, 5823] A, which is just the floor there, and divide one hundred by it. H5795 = 3.00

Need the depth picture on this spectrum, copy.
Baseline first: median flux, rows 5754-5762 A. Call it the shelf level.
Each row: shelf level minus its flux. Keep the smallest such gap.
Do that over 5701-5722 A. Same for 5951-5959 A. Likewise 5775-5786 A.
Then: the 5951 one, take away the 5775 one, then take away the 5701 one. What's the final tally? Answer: 3.4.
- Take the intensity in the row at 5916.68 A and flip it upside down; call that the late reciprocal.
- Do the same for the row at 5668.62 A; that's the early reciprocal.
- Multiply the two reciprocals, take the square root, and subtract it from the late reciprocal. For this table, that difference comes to 0.0013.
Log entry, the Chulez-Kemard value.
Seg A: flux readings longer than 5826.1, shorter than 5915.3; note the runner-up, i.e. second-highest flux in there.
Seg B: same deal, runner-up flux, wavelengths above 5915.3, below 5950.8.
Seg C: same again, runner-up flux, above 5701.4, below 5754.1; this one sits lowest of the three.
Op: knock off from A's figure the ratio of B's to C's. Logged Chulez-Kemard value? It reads 37.4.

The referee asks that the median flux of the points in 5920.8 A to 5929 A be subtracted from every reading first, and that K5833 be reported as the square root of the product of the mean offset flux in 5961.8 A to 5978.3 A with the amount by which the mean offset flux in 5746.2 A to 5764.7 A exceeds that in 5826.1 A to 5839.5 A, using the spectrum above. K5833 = 0.22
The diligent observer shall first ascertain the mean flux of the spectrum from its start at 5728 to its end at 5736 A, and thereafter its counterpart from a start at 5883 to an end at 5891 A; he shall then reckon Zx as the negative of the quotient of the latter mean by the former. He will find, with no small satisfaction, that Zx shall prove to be -0.85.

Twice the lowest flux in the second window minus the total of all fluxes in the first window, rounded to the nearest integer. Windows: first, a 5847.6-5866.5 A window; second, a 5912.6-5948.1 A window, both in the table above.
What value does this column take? -175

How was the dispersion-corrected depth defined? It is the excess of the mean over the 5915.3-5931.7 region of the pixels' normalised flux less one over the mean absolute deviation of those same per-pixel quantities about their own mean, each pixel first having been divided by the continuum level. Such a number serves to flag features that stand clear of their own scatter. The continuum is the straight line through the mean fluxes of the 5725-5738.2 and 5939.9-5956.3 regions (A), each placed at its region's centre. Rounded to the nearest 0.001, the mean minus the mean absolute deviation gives -0.025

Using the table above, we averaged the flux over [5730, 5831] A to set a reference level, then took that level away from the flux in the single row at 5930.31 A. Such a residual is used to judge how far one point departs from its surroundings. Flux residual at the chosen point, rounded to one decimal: -3.1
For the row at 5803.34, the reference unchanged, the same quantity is 4.8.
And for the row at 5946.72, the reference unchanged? -1.5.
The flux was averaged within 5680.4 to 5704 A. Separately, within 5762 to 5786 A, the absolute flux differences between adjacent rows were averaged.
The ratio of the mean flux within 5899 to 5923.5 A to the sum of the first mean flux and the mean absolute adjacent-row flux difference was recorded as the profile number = 0.91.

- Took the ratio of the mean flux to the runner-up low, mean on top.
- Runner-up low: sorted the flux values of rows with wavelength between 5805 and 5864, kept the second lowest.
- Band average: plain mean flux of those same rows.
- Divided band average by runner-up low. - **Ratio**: 1.11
